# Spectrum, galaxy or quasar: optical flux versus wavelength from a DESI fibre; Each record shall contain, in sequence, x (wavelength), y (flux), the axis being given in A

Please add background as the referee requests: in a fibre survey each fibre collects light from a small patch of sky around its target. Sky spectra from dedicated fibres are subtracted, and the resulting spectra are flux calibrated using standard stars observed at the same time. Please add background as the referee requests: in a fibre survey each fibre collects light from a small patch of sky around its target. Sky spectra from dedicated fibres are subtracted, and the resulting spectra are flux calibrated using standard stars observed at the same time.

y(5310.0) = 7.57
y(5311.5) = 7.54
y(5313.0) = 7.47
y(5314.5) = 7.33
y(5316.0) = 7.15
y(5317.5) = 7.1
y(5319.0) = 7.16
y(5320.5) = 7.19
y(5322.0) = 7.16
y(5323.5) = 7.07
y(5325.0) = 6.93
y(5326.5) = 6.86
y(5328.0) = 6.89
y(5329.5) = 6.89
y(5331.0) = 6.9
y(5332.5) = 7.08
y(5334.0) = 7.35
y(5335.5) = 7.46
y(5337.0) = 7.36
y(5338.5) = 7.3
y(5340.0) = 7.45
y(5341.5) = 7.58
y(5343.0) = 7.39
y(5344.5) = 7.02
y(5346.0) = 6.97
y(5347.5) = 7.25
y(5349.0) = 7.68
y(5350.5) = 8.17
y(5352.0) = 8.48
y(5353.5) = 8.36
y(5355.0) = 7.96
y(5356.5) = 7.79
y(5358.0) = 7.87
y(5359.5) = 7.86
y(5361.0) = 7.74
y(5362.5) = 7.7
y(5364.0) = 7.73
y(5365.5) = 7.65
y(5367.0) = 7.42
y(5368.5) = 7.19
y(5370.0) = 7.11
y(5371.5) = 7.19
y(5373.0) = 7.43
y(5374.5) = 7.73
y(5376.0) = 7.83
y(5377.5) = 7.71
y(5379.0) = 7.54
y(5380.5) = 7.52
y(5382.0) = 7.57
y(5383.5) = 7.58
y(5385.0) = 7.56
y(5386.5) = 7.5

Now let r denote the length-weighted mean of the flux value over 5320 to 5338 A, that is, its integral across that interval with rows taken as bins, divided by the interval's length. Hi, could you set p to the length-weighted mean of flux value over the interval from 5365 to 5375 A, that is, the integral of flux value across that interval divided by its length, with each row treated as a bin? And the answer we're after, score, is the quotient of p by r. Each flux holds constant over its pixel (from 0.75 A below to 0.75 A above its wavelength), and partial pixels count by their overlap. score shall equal 1.04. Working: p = 7.37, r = 7.1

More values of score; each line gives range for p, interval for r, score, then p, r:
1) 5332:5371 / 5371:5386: 1.00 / 7.57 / 7.6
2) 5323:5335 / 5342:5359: 0.91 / 7.00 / 7.7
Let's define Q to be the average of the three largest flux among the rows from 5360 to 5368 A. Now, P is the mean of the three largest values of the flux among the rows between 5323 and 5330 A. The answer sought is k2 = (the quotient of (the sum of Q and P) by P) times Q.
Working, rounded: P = 6.96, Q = 7.7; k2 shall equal 16.3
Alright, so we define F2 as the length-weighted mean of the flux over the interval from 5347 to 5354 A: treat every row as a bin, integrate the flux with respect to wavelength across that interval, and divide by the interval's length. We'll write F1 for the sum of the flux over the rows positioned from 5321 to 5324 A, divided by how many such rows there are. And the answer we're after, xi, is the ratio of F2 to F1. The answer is 1.12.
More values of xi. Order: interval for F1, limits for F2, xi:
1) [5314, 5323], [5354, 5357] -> 1.10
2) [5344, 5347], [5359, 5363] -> 1.11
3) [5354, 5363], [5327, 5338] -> 0.91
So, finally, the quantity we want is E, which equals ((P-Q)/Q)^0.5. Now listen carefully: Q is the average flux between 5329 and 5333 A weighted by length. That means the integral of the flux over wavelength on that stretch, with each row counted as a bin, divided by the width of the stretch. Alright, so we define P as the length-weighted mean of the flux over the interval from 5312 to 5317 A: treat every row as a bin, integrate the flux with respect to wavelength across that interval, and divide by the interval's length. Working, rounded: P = 7.3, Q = 6.95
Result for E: 0.23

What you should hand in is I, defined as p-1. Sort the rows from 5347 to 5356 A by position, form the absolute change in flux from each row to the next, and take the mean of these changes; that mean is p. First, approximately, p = 0.350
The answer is -0.650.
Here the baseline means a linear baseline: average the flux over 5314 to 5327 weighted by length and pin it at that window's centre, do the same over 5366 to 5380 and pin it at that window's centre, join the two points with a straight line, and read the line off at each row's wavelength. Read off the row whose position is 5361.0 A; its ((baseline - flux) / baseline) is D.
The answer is -0.048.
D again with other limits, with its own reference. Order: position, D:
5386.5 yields 0.008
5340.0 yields -0.029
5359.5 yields -0.066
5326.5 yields 0.040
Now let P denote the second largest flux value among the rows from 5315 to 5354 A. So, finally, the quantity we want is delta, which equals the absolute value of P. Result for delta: 8.4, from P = 8.36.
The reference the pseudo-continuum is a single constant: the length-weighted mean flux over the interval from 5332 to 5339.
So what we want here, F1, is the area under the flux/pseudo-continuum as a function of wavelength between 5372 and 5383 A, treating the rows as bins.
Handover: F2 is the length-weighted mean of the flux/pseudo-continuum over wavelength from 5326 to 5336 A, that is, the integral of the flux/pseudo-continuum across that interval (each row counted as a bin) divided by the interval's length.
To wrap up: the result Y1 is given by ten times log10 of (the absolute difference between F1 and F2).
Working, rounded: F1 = 11.4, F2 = 0.96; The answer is 10.2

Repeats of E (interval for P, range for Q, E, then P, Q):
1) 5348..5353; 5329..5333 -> 0.40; 8.1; 6.95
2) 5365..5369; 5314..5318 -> 0.18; 7.4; 7.19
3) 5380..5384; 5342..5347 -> 0.24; 7.6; 7.16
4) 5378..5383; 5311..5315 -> 0.12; 7.6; 7.45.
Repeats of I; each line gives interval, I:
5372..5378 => -0.827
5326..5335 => -0.902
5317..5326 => -0.930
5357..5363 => -0.943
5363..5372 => -0.860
